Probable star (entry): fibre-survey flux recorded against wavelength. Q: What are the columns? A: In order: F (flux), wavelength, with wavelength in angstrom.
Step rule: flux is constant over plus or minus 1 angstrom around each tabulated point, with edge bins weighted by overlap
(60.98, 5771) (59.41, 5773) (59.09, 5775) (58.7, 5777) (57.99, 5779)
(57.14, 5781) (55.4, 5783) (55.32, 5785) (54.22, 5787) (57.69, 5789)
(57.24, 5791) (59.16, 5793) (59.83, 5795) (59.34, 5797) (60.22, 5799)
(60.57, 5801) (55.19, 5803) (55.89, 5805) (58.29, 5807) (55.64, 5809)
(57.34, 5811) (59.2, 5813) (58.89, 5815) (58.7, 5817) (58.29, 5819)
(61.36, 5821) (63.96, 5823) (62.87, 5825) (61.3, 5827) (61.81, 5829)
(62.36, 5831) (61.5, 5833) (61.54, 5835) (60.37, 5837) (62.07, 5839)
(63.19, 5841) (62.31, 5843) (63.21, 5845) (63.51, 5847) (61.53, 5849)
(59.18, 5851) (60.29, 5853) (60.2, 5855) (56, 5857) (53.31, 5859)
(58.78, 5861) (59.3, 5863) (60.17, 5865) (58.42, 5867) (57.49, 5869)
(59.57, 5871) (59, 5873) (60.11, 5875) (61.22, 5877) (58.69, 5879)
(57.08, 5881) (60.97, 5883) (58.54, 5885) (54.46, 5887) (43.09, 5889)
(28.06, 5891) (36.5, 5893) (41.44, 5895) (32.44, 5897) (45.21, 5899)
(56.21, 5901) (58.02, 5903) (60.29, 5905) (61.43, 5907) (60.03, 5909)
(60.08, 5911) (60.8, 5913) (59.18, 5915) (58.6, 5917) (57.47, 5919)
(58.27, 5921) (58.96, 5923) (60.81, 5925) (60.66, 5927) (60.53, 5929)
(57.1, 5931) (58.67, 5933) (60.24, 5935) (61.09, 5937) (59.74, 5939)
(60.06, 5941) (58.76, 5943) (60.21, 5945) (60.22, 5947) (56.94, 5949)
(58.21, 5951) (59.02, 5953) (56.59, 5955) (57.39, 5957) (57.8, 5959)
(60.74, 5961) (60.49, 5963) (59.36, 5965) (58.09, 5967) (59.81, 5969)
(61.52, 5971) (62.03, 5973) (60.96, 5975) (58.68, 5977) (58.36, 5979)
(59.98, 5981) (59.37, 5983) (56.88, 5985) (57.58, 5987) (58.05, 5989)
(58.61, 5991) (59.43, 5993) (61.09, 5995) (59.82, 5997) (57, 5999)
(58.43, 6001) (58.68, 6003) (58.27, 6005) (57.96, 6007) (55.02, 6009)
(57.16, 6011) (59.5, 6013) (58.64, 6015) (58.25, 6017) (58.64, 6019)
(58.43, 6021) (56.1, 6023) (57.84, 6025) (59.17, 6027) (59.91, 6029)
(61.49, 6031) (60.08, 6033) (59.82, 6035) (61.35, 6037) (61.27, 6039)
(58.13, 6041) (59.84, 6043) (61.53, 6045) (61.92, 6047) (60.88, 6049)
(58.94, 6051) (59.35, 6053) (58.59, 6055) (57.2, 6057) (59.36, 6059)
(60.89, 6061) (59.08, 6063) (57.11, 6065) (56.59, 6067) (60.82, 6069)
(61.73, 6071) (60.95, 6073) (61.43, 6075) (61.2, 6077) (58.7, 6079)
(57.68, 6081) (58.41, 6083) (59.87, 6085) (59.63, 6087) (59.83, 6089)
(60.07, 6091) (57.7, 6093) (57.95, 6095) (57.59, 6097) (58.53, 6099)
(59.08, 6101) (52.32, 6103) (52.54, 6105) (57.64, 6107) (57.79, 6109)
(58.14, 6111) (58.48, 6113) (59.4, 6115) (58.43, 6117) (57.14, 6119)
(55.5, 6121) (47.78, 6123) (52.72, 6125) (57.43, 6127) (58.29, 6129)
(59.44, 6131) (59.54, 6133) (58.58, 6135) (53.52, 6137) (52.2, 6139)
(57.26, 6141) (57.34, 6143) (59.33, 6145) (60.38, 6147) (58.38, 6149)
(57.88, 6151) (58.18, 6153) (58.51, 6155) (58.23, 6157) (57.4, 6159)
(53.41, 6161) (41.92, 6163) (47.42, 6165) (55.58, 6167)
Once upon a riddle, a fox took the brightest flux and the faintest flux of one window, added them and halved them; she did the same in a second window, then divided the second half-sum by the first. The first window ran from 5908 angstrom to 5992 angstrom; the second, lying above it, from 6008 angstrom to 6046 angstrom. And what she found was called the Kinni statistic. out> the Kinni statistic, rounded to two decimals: 0.98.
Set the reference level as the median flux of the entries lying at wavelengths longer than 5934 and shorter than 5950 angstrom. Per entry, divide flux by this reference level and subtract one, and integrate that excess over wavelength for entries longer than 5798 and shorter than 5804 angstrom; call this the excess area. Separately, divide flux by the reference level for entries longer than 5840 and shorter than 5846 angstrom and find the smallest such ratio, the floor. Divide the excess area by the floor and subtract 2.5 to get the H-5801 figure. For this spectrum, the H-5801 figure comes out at -2.64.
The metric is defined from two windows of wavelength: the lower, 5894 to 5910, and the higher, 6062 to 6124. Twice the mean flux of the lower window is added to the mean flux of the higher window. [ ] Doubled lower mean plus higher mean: 162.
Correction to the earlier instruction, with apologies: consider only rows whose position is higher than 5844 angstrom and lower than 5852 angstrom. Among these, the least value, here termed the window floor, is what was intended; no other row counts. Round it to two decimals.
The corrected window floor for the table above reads 59.18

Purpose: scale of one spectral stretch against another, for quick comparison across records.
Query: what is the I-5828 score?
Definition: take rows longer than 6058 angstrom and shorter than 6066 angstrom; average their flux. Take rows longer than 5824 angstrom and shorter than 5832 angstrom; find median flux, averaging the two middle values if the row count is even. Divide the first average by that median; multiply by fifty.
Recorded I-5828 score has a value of 47.6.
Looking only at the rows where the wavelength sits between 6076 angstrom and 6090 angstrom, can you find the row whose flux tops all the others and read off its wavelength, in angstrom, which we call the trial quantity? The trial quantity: 6077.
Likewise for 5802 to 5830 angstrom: 5823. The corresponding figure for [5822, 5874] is 5823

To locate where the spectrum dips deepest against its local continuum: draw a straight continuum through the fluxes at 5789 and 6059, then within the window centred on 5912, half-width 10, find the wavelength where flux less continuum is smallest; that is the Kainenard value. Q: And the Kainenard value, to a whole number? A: 5919 angstrom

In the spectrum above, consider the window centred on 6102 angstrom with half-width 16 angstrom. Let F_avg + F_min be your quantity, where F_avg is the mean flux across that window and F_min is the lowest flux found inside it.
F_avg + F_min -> 110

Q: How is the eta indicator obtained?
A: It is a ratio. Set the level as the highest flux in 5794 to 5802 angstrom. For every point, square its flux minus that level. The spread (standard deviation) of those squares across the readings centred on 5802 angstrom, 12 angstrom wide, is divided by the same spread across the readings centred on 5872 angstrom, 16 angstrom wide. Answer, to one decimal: 3.9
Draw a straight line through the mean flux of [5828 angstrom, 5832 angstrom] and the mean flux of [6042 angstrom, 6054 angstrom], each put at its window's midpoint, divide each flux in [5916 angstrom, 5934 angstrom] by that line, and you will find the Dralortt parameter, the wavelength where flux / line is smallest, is 5931 angstrom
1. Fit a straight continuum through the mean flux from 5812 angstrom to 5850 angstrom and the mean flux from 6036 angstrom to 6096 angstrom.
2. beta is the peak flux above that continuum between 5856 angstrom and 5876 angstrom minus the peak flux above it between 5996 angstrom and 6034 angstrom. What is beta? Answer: -2.6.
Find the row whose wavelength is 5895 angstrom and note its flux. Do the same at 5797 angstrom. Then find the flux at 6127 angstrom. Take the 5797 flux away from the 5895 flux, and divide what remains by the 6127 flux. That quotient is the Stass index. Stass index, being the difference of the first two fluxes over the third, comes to -0.31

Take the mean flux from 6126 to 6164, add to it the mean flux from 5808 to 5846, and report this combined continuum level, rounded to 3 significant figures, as 118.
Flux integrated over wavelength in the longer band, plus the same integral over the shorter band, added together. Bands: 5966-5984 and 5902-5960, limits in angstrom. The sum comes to 4512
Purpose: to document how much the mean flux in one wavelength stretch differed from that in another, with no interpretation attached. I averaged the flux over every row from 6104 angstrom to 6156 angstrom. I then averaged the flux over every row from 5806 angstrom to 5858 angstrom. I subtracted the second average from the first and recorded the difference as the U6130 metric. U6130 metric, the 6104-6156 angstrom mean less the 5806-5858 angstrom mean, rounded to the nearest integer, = -4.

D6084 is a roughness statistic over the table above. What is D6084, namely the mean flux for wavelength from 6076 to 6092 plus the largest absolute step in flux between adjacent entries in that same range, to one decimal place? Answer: 61.9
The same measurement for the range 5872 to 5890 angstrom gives 68.4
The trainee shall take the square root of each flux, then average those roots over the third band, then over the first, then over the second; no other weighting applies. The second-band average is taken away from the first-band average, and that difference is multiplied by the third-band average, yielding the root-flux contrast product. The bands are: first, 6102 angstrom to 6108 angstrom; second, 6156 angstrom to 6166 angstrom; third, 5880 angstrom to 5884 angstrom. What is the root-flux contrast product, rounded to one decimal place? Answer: 1.4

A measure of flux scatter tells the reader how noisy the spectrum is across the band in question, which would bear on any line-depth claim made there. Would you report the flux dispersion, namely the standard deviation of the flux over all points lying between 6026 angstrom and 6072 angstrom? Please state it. 1.5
